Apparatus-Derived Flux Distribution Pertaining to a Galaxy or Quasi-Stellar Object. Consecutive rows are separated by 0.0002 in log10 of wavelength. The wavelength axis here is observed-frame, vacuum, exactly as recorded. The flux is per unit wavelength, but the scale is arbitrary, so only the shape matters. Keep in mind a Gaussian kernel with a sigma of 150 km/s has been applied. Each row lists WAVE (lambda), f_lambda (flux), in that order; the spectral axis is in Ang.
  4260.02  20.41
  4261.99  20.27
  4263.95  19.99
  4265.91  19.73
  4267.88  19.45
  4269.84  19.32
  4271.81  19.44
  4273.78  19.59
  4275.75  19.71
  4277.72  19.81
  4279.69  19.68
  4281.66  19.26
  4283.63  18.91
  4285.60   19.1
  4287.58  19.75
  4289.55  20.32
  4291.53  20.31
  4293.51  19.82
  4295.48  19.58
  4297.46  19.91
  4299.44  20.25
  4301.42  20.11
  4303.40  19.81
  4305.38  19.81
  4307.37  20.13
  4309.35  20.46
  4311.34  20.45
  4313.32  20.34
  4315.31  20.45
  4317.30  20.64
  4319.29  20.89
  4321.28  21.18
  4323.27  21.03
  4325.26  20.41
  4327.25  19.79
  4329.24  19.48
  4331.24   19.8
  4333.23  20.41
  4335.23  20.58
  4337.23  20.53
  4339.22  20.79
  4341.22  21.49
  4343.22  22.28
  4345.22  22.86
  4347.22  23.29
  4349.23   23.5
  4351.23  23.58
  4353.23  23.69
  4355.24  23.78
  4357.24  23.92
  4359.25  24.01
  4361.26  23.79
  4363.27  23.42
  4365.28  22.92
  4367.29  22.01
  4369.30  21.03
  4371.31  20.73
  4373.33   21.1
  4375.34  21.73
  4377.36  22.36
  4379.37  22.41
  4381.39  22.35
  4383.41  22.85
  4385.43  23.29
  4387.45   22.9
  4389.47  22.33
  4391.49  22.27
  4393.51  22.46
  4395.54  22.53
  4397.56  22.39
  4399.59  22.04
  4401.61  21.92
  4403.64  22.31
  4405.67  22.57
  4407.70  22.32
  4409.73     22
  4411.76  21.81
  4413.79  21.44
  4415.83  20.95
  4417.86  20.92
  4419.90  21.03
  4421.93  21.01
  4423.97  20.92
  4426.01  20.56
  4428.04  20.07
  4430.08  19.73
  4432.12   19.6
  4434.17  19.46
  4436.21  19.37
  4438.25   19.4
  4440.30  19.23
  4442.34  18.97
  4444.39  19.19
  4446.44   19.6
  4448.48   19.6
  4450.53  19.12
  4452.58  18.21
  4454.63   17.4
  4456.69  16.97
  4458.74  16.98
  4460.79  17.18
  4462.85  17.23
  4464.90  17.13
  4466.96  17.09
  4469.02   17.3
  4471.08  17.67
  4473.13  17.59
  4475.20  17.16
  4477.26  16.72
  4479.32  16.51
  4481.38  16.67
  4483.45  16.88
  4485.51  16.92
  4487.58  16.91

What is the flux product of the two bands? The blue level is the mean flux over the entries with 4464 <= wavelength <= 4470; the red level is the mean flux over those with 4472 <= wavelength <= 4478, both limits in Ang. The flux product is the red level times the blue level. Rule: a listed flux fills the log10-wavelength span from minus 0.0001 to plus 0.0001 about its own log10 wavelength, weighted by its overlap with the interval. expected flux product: 295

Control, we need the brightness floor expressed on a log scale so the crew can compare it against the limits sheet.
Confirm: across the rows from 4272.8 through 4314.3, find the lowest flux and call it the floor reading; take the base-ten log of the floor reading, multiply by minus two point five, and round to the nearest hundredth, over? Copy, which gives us -3.19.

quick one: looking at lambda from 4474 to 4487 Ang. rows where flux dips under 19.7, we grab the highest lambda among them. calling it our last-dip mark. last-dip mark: 4485.51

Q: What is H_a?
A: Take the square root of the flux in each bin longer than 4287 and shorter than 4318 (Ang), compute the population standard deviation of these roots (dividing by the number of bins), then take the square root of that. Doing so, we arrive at 0.185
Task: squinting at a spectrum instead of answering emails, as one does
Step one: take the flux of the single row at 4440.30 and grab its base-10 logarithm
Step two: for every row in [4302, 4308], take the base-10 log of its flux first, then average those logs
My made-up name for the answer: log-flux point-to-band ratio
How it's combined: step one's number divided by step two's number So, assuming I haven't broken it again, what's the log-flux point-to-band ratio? 0.99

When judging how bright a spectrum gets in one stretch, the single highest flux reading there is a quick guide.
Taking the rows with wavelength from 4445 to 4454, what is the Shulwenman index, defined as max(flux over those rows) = 19.6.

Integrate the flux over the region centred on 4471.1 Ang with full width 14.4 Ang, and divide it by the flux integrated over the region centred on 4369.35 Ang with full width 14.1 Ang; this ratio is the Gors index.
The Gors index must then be 0.81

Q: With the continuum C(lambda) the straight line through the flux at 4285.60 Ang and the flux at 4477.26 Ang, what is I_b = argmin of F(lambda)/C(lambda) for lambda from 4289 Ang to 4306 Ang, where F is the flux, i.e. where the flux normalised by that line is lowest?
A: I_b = 4295.48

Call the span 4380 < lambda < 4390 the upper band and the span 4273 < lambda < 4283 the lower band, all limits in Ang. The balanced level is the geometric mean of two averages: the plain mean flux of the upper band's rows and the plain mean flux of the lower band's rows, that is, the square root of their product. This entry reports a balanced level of 21.1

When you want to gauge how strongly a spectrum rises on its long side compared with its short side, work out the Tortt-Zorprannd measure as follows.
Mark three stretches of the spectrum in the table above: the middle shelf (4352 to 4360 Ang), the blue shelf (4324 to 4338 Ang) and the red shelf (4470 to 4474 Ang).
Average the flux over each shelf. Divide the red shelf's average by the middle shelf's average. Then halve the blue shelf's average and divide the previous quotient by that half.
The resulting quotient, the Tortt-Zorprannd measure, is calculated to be 0.07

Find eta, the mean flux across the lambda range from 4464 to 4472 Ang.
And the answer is 17.3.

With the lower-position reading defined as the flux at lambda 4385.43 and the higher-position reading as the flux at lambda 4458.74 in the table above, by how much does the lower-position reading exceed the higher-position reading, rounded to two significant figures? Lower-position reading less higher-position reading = 6.3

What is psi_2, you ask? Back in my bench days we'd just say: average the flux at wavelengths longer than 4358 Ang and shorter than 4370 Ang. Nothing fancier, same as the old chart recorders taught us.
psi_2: 22.9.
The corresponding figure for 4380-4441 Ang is 21.4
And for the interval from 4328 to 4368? 22.3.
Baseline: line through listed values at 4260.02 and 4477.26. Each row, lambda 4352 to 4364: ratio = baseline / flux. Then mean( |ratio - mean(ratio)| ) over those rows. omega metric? 0.0053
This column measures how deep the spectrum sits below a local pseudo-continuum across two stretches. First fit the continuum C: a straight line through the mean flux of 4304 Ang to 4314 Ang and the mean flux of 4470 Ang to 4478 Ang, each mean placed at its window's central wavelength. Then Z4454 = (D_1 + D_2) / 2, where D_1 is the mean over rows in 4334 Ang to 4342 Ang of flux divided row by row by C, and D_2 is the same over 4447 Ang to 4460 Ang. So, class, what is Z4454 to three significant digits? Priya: 1.04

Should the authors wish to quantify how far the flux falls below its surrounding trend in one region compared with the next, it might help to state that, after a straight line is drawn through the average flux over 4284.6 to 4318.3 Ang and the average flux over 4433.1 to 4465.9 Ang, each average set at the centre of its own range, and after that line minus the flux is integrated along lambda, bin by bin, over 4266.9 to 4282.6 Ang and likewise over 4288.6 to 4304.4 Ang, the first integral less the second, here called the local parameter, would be 11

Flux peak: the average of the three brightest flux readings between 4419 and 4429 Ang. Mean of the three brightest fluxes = 21.0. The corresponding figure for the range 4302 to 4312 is 20.3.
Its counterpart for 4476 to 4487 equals 16.8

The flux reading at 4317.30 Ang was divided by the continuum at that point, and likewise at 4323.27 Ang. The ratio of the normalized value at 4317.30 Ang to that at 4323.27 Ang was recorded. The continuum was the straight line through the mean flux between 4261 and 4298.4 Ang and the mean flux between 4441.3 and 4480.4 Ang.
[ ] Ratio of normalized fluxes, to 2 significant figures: 0.98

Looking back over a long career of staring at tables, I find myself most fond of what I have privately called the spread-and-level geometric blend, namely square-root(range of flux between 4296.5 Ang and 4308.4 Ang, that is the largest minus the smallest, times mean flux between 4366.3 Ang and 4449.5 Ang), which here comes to 3.1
